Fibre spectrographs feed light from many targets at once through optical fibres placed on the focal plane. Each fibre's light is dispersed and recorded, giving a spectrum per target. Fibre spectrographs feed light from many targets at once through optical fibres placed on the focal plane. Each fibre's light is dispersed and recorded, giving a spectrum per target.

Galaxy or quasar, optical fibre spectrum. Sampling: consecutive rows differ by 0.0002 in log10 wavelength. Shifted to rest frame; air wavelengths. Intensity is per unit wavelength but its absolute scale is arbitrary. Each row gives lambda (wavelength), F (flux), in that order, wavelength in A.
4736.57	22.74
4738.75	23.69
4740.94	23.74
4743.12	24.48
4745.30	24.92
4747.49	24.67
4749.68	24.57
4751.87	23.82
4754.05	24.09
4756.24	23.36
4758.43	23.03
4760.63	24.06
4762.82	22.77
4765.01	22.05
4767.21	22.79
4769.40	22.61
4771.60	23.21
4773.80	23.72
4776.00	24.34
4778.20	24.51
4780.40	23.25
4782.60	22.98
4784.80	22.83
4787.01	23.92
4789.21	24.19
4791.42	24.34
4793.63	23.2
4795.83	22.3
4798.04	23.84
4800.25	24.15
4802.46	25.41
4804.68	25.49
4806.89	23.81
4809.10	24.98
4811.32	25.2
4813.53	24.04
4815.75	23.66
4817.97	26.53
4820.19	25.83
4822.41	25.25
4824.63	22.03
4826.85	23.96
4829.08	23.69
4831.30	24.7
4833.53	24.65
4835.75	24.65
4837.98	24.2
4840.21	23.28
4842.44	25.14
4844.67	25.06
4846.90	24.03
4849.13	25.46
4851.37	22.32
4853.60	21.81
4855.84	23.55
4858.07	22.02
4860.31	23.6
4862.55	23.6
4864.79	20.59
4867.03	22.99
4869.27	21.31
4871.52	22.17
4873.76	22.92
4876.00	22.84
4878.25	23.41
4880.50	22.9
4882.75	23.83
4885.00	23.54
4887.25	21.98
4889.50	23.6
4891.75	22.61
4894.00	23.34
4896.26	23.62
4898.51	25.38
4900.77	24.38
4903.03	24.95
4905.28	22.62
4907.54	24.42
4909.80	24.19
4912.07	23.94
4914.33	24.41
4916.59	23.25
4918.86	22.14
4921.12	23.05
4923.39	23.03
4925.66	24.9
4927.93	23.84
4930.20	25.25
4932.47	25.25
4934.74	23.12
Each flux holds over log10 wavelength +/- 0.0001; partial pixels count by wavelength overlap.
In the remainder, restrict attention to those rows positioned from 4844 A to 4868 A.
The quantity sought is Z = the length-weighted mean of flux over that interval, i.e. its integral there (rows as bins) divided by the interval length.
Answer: 23.2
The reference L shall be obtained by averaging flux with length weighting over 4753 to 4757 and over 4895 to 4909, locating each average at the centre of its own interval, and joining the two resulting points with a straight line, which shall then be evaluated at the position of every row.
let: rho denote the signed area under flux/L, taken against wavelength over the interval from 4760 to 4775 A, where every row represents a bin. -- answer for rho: 14.5 A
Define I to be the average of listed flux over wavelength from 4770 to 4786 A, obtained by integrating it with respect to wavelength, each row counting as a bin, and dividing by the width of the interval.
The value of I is 23.5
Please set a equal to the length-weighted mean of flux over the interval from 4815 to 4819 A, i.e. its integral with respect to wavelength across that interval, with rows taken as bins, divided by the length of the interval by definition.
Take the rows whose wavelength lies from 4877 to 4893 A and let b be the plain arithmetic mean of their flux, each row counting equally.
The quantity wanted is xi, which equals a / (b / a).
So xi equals 27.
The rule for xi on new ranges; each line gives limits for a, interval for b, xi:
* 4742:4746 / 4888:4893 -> 26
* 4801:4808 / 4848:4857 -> 27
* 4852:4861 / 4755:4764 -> 22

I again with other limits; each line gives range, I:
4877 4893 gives 23.1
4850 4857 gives 22.7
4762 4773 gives 22.7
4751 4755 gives 24.0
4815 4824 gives 25.2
